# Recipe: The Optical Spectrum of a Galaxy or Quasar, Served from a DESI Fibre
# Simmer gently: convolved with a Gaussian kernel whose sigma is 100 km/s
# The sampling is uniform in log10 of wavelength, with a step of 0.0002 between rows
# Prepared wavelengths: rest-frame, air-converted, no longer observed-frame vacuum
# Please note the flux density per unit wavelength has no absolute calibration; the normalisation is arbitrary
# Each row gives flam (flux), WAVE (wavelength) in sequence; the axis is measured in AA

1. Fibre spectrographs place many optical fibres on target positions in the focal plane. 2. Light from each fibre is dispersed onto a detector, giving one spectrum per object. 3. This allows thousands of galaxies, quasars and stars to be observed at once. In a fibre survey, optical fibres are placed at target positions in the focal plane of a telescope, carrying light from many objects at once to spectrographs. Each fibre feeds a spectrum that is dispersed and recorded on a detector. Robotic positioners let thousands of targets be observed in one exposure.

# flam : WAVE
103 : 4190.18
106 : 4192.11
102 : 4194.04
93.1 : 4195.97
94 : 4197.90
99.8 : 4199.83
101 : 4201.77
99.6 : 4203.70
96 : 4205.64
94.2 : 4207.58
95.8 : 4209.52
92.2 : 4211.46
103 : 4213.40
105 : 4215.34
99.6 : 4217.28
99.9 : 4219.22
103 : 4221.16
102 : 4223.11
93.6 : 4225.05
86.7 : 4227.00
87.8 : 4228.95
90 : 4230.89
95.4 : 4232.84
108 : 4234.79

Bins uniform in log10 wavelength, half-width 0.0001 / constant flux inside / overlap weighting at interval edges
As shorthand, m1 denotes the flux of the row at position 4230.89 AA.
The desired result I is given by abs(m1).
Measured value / 90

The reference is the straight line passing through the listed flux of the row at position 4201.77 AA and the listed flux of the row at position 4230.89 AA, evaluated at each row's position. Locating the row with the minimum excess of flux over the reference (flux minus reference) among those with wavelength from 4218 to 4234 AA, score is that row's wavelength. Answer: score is 4227.00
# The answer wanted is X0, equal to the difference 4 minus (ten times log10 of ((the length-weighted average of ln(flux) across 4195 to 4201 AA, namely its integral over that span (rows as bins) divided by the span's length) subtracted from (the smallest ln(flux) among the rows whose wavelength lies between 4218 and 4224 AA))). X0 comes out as 18.0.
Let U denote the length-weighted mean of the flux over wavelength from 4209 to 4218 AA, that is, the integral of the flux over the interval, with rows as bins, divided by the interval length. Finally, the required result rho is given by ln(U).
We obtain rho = 4.60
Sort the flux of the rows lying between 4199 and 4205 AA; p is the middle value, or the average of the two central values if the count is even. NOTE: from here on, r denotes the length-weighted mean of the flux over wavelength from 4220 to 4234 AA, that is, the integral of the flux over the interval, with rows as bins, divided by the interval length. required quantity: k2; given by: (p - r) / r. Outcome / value 0.058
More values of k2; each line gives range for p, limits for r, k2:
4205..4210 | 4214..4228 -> -0.029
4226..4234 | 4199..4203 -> -0.114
